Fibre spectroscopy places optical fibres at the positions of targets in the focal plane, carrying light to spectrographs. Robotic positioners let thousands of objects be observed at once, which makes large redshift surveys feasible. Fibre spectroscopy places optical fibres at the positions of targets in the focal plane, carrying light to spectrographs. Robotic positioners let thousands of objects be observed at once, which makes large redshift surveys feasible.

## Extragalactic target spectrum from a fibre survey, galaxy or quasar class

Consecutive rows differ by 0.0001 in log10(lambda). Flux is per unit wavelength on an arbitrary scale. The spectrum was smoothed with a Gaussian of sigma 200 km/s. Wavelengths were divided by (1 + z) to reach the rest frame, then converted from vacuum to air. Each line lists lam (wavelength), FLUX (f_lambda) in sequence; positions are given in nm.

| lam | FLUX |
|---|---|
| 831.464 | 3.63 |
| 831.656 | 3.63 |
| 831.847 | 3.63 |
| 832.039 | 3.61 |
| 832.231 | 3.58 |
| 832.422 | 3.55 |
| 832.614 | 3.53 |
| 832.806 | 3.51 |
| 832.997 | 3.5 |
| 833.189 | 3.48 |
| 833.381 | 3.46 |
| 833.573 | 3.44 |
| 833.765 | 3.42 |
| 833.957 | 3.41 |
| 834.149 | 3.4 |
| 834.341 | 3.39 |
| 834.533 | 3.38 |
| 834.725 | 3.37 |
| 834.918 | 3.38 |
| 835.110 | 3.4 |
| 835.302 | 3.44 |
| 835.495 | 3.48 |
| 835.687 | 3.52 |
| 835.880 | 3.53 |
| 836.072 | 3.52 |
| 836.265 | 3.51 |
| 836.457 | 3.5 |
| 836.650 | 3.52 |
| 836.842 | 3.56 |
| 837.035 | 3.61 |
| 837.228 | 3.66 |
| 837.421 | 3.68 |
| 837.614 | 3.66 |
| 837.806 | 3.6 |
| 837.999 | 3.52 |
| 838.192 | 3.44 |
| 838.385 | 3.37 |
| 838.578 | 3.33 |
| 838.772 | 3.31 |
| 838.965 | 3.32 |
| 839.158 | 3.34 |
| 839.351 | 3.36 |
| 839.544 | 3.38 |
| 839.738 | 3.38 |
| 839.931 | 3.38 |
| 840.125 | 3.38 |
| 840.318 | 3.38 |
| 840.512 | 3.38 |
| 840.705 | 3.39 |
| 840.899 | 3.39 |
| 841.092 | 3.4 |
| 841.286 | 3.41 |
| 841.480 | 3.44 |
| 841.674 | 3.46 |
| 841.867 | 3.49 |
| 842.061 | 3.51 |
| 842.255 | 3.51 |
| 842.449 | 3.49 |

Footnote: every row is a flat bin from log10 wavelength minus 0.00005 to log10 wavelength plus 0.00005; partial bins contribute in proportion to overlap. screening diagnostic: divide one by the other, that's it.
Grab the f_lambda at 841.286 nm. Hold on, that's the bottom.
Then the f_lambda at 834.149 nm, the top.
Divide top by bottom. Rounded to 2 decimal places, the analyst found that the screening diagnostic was 1.00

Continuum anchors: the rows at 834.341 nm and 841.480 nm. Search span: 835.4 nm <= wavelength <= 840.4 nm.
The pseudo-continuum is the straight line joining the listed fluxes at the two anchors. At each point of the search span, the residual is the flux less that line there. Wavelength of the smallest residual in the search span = 838.772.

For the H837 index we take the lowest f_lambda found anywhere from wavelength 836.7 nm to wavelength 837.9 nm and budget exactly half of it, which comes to 1.78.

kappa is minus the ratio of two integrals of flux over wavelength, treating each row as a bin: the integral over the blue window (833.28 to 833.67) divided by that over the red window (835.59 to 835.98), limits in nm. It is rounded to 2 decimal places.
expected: -0.98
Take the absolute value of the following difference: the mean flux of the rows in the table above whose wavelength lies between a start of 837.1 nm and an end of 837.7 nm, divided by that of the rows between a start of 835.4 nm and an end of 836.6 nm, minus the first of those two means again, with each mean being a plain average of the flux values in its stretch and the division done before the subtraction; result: 2.62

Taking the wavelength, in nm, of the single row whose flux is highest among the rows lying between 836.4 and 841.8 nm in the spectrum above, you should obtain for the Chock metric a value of 837.421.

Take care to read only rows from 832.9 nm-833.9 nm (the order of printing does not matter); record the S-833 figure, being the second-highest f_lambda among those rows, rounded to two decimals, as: 3.48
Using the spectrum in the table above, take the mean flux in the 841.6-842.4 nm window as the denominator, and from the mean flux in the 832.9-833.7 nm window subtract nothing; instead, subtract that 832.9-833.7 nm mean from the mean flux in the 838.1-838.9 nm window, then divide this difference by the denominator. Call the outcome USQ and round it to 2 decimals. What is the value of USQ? -0.03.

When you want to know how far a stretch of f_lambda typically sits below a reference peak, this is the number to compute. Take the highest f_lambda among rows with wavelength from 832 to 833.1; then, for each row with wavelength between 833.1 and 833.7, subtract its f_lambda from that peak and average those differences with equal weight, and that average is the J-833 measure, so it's 0.15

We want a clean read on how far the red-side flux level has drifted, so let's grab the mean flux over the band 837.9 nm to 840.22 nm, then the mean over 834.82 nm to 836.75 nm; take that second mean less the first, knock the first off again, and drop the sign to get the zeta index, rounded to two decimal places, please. 3.27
